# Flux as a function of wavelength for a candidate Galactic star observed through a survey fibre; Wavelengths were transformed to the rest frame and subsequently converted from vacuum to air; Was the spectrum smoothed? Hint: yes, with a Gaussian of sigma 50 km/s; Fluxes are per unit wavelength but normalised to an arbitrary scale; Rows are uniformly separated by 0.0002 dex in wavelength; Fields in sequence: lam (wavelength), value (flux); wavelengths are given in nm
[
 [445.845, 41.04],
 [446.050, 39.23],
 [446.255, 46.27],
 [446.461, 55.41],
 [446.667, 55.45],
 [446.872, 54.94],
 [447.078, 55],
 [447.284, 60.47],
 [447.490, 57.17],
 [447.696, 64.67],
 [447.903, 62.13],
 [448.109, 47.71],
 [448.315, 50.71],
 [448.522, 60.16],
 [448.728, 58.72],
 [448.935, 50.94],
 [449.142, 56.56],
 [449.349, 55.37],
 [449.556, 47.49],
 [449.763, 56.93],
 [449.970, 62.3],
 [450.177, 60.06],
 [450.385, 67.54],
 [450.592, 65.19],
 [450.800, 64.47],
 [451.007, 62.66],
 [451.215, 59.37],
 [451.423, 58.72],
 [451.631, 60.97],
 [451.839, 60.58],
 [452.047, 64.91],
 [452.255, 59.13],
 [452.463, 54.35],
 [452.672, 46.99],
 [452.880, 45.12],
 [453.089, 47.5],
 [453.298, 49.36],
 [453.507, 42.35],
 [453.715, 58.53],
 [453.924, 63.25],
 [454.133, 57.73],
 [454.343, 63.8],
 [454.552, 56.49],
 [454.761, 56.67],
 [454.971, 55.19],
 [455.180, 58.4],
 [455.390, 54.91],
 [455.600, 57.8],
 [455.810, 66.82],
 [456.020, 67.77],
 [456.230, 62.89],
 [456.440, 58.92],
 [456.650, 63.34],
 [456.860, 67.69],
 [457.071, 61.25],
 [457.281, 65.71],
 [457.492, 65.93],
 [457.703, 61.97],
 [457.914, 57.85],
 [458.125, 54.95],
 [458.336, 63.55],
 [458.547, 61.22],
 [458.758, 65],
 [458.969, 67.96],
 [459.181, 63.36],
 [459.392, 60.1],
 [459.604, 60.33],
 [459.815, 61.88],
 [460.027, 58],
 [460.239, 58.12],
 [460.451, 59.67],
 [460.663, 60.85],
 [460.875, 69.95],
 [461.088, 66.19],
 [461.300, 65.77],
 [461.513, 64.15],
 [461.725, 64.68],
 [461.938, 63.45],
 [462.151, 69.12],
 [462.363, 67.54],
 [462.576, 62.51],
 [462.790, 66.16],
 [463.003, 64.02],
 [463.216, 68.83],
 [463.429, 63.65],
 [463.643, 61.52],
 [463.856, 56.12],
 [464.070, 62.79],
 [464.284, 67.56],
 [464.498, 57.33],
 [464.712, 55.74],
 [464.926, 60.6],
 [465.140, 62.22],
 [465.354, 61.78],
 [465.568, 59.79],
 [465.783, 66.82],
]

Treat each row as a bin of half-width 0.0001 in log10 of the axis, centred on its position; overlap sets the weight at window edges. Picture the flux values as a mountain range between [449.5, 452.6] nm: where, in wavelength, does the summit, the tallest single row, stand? 450.385 nm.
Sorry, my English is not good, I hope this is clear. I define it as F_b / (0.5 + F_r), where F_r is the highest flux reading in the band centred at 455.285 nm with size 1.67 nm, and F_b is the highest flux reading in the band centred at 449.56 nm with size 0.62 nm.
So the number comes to 0.83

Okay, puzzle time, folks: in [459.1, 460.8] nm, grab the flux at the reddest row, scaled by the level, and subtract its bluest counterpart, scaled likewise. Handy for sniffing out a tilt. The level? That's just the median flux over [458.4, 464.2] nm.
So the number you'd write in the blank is -0.04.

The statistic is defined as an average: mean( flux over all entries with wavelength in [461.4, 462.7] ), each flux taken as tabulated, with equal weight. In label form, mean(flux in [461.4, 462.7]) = 65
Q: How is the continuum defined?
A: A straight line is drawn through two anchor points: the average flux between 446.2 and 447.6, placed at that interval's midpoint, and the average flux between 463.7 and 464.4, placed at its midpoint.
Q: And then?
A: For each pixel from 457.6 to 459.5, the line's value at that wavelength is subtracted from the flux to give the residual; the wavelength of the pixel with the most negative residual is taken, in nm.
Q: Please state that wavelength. 458.125 nm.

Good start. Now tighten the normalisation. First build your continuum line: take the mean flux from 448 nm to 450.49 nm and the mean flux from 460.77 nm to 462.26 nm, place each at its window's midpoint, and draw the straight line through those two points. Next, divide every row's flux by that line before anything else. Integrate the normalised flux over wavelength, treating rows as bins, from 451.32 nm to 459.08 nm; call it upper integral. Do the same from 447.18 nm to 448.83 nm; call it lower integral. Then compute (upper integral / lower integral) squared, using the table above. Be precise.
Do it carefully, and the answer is 18.9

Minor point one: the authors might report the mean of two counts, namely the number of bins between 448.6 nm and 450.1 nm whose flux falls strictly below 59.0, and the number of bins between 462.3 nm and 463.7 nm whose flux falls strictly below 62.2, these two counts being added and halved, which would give 3.5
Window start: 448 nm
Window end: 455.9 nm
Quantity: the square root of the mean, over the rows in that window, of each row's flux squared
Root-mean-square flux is 57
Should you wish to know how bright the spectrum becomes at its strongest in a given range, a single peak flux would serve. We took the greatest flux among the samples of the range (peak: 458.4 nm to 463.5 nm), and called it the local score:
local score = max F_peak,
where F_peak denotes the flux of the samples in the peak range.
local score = 69.95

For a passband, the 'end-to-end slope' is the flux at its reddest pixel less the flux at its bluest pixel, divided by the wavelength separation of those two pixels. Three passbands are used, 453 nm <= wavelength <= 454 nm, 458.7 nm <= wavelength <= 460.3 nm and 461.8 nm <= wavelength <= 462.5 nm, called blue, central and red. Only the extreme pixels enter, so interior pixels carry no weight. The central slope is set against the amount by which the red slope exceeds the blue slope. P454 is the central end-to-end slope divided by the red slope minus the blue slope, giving 0.50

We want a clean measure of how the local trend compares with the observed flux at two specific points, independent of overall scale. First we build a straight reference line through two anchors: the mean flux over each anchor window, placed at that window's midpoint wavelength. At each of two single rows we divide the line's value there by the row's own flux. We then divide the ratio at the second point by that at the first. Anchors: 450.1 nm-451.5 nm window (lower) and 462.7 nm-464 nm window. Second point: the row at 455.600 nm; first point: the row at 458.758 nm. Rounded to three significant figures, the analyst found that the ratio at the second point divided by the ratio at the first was 1.12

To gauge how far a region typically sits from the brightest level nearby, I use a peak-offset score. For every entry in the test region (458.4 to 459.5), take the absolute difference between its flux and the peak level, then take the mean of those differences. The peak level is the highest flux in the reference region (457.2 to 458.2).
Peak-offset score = 3.2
